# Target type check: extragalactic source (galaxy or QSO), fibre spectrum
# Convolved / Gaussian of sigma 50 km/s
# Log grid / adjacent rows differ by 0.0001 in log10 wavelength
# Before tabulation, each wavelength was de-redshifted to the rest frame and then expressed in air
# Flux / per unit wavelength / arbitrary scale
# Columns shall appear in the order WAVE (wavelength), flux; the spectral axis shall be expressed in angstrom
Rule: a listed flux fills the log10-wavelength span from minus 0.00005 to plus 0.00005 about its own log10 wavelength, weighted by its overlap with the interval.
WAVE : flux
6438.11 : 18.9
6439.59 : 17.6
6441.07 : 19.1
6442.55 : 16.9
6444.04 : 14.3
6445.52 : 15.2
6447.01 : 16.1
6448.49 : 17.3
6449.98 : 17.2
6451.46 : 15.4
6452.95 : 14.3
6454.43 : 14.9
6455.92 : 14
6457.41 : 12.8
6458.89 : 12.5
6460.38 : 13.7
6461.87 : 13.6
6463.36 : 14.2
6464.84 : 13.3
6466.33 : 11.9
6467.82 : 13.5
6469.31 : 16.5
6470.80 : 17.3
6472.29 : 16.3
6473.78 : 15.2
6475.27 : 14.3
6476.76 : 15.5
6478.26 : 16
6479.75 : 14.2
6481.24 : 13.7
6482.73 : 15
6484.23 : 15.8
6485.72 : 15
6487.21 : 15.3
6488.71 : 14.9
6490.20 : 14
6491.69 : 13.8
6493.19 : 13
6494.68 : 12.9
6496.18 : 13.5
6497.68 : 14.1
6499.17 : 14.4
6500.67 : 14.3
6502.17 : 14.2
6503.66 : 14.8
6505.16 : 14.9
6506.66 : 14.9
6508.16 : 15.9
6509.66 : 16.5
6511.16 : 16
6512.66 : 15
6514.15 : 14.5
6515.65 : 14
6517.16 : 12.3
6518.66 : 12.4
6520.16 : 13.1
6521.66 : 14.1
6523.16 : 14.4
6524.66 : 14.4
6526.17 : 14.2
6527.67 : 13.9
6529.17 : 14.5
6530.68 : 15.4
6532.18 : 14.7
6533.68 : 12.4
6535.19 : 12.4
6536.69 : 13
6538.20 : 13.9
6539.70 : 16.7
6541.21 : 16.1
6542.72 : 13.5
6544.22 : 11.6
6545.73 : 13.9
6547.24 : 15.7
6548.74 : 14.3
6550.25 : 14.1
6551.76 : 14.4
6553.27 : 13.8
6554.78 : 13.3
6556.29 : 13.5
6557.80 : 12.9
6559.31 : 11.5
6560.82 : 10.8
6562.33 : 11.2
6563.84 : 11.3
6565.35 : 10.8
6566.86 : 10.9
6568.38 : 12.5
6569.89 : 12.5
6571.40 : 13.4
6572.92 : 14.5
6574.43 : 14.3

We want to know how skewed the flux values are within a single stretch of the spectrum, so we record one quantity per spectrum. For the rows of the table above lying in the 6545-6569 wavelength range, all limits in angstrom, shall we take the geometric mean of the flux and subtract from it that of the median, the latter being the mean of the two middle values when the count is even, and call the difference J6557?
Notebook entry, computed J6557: -0.38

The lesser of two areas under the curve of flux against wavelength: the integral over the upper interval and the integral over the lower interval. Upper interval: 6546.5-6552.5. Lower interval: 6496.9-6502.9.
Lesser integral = 85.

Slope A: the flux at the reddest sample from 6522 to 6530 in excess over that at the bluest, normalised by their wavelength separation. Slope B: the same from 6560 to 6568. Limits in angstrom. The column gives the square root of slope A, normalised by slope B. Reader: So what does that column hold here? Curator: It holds 7.8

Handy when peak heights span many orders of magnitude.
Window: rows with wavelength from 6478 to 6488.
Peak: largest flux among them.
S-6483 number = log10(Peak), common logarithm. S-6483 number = 1.20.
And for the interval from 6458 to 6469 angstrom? 1.15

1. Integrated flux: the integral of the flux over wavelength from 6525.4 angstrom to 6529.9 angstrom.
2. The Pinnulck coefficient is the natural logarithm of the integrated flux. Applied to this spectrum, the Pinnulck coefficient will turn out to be 4.16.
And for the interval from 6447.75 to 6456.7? 4.93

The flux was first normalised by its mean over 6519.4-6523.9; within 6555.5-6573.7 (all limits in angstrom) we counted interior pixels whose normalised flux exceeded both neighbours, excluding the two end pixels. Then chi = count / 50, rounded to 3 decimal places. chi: 0.020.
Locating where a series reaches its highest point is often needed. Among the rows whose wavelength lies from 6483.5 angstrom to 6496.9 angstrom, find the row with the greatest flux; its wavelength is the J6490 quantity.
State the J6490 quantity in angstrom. 6484.23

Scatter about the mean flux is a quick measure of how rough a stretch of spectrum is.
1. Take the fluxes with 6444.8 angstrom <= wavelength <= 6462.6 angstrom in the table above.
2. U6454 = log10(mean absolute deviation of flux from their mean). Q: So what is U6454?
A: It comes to 0.10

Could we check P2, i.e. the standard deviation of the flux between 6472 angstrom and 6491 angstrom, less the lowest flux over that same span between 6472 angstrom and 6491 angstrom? -12.9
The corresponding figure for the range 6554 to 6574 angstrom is -9.6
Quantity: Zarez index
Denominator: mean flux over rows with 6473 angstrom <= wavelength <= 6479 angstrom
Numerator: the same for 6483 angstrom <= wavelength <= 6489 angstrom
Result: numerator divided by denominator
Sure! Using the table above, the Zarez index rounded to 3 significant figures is 1.00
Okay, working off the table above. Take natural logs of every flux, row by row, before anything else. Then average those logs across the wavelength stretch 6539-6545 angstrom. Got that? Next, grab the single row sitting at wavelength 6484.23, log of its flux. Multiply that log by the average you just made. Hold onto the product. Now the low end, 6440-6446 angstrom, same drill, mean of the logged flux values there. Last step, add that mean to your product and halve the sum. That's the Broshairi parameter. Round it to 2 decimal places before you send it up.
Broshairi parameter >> 5.07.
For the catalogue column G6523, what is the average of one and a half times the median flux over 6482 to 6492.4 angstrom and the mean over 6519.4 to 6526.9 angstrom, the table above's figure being 18.3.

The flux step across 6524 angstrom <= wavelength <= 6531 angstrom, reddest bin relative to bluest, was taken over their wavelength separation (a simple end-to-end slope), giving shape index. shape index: 0.2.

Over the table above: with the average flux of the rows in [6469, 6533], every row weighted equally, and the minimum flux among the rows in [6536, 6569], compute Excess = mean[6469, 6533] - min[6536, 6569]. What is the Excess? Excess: 3.8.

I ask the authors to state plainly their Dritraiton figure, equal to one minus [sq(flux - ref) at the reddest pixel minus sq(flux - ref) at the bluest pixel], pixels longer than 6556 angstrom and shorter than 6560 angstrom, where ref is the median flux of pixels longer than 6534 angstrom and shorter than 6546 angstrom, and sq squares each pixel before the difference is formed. -3.8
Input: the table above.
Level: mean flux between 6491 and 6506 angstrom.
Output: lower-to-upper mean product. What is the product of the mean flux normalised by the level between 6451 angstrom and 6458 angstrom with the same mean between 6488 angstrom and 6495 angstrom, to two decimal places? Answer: 1.00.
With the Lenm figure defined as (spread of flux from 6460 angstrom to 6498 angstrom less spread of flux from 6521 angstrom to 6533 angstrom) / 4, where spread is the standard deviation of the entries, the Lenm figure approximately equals 0.20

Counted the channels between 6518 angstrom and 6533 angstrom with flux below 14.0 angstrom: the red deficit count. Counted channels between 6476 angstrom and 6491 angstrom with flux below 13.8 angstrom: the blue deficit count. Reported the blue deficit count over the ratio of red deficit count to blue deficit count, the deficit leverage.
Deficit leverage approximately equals 0.33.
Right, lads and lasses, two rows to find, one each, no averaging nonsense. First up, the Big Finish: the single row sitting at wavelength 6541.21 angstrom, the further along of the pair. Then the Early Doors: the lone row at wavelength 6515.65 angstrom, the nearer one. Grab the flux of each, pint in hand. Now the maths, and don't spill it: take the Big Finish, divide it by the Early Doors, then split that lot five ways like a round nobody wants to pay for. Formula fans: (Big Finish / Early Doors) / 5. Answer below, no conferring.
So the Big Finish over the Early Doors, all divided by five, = 0.230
